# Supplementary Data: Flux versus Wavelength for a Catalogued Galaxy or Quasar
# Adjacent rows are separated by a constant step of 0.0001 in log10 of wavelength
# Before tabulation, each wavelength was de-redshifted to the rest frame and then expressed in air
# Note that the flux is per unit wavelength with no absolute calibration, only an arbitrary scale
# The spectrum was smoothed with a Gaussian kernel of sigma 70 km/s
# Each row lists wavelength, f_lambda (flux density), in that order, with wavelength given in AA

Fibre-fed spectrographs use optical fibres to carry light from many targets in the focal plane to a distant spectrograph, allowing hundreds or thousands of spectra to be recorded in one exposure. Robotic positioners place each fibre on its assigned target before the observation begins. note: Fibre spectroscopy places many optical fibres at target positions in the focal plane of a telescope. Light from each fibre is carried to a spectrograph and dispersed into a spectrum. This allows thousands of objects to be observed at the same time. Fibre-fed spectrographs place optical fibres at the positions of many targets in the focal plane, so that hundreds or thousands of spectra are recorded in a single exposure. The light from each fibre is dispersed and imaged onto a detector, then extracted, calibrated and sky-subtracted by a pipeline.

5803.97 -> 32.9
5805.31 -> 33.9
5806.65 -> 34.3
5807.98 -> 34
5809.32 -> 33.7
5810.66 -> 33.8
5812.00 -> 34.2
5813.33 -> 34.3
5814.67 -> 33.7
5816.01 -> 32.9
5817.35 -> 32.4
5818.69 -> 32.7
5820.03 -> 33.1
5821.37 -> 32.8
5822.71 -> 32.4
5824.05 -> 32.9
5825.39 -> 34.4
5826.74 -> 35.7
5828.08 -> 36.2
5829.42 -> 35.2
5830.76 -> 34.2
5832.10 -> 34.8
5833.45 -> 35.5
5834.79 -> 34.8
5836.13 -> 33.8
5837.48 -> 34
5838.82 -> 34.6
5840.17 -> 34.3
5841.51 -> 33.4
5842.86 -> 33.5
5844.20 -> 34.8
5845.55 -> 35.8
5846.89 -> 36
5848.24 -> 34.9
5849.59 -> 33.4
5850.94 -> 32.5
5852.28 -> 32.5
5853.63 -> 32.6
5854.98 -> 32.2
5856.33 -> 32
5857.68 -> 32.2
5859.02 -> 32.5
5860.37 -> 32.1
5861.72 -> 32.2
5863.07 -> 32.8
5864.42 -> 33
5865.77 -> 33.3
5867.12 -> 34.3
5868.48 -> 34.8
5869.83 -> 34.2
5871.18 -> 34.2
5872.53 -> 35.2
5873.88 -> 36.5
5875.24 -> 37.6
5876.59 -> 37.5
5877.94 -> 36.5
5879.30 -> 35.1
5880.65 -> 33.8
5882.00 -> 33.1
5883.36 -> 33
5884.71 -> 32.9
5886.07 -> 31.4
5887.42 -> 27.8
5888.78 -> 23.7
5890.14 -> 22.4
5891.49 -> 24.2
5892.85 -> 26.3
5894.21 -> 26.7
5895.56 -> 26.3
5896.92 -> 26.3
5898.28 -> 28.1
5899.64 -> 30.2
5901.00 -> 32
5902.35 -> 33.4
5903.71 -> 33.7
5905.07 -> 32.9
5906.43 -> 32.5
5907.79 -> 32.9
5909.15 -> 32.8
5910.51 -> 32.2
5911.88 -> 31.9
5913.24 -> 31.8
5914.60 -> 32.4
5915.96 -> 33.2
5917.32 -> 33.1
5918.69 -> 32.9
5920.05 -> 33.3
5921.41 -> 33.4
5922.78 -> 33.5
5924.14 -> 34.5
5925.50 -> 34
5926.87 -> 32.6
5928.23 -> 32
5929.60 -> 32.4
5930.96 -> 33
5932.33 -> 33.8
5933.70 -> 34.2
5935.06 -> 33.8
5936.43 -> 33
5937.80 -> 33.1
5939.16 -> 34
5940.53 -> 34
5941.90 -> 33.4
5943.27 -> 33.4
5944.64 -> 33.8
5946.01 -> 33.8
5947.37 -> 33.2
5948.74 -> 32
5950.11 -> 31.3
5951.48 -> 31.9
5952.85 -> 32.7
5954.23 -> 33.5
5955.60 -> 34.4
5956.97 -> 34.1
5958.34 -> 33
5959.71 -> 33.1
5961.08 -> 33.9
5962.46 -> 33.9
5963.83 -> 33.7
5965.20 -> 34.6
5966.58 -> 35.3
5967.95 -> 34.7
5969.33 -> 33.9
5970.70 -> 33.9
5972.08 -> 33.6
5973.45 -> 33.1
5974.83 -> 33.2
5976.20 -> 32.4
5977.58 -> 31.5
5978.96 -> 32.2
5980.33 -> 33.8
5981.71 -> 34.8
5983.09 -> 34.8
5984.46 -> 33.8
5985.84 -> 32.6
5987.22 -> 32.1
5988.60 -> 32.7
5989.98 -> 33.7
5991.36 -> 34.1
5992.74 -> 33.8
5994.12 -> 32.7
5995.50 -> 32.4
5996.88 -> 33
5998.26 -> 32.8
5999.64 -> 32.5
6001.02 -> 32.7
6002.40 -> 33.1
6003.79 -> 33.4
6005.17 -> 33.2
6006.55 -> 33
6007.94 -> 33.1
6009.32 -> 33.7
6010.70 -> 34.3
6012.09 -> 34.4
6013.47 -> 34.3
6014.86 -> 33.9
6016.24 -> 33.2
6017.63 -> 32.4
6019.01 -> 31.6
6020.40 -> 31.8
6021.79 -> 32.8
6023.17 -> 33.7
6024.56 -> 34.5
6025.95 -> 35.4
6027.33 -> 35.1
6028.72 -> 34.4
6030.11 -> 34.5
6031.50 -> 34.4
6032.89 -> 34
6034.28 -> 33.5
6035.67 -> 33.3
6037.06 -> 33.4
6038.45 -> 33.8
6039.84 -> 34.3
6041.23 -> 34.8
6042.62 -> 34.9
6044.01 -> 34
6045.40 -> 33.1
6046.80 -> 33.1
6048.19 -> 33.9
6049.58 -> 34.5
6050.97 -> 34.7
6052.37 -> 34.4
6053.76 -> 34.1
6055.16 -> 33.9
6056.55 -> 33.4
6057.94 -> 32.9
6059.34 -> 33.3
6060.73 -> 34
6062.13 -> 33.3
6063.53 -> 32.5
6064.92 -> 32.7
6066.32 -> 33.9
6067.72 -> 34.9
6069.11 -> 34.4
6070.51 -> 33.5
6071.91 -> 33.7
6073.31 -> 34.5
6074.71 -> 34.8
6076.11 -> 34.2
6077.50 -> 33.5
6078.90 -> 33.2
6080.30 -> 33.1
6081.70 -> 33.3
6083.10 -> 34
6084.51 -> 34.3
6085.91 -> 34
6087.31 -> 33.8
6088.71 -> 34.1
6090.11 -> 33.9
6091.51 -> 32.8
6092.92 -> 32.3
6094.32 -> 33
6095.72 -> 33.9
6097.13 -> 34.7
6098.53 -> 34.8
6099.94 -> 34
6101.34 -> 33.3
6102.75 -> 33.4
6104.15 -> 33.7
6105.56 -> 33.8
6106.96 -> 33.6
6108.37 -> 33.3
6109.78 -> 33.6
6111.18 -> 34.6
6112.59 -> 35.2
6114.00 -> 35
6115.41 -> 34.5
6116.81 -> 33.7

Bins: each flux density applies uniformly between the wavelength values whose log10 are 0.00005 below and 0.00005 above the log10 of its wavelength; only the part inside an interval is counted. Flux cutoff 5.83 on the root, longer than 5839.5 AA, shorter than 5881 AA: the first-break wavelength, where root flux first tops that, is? 5840.17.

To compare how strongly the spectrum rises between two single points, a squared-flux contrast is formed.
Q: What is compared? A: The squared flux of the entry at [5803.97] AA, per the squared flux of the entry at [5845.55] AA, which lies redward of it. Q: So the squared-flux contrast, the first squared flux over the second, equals 0.84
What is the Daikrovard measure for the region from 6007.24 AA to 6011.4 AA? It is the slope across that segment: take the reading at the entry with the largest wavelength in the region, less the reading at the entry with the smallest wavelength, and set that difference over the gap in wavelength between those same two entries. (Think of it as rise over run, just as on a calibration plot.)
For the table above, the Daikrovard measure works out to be 0.4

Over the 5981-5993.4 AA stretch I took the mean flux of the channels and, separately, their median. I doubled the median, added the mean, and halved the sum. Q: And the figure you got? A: 50.6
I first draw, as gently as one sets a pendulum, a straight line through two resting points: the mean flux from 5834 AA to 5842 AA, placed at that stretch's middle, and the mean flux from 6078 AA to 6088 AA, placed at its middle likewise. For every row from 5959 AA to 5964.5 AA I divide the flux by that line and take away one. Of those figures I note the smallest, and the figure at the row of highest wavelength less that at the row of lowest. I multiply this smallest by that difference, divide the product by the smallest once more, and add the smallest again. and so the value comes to -0.006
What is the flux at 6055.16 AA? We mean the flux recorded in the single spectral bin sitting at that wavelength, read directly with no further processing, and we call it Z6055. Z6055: 33.9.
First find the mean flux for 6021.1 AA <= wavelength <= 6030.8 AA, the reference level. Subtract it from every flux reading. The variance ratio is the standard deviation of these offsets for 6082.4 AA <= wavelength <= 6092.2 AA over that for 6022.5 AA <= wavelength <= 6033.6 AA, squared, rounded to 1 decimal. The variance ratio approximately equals 0.8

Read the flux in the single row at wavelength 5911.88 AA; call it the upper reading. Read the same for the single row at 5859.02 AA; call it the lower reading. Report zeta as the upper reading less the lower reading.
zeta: -0.6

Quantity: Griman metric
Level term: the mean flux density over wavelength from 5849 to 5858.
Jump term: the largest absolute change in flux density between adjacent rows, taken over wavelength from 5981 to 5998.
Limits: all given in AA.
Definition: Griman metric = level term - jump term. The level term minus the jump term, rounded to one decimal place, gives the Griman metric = 31.3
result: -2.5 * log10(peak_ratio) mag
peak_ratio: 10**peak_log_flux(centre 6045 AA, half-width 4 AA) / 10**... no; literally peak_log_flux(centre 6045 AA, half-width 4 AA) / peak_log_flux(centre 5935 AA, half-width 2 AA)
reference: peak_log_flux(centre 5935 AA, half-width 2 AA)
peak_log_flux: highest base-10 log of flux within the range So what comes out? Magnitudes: -0.006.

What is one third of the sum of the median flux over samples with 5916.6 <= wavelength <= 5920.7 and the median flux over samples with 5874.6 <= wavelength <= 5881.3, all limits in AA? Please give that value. 23.2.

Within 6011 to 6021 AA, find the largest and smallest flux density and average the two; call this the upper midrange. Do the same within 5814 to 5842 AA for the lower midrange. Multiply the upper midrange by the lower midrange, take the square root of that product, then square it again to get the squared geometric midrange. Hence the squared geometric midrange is 1132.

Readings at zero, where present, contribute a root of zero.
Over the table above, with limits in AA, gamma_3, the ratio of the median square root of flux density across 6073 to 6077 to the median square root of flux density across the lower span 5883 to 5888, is 1.04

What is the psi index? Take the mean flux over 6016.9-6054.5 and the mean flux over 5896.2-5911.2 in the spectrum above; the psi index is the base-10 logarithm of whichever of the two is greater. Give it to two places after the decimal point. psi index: 1.53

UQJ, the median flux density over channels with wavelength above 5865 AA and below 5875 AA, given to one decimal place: 34.3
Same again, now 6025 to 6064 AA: 34.0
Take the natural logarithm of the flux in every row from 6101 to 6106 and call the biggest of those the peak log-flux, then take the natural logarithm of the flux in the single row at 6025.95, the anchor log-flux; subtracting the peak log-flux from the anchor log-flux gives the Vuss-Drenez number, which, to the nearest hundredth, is 0.05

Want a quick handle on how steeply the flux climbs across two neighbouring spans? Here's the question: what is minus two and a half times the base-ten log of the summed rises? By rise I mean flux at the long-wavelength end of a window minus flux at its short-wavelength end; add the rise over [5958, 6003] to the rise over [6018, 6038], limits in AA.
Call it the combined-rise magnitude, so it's -0.70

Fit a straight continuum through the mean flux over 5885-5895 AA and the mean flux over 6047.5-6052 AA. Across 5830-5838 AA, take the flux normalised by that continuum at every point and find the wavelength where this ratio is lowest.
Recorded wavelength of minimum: 5836.13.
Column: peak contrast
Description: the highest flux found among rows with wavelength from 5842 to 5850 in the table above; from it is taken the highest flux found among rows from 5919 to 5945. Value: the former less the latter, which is 1.5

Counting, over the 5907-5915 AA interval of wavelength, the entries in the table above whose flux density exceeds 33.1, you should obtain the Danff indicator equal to 0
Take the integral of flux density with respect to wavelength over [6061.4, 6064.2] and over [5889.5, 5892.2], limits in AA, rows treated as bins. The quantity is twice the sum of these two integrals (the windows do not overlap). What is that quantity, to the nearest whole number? 310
